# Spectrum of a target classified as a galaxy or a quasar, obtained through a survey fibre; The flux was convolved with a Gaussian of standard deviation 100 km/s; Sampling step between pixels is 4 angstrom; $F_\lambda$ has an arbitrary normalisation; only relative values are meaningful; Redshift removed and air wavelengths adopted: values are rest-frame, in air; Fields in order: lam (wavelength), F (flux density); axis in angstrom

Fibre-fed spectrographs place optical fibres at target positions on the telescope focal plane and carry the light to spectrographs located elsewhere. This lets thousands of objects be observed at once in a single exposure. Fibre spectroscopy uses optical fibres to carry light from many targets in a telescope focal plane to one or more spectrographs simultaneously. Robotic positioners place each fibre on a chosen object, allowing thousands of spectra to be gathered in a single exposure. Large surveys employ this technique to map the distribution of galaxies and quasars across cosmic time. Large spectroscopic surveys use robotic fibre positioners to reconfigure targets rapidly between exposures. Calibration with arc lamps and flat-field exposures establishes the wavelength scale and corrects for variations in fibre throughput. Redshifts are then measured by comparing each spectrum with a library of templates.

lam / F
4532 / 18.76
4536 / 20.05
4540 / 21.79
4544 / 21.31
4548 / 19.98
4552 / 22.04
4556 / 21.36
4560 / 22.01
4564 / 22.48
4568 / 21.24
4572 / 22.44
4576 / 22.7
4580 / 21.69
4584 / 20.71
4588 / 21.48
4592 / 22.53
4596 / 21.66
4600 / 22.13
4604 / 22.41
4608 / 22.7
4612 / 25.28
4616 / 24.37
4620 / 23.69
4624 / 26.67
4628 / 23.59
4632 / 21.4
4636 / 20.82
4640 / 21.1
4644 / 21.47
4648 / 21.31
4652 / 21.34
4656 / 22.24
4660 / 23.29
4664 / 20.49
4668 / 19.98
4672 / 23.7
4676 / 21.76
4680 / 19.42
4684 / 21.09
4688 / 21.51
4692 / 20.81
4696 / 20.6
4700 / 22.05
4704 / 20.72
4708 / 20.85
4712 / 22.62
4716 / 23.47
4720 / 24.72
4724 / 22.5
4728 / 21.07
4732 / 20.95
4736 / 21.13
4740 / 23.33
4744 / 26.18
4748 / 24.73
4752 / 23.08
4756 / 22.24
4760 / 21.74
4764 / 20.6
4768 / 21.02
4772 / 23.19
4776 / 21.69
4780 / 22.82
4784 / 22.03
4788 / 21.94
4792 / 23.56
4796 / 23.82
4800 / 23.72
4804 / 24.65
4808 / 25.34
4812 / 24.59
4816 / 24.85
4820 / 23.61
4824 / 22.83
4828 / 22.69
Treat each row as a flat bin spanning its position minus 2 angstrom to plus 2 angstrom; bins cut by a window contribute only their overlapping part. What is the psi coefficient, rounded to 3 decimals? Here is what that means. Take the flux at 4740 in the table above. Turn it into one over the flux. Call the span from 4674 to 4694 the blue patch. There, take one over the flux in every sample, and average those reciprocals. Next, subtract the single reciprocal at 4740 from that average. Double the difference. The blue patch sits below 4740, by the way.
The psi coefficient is 0.010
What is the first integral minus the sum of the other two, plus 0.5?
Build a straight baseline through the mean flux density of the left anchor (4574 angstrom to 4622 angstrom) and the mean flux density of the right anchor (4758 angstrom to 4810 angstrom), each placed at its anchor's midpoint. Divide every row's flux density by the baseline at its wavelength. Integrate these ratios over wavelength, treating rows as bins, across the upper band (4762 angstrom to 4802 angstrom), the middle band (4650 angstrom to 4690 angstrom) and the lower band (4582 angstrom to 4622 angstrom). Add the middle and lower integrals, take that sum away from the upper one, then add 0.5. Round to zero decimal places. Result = -38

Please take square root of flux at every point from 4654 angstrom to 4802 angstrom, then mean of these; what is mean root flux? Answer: 4.71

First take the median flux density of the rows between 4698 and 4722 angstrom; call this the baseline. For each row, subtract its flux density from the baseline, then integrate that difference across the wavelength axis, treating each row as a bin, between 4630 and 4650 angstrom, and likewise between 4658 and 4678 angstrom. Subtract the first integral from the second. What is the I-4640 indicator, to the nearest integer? -12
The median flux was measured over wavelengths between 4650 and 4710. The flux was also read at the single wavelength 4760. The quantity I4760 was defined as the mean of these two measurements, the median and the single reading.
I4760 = 21.4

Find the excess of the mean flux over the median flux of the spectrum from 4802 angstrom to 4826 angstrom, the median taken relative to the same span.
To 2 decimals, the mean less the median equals -0.31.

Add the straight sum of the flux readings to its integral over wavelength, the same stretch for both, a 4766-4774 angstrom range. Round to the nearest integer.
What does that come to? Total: 221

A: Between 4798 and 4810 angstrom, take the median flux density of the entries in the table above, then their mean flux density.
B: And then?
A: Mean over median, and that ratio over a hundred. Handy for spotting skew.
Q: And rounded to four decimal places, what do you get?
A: 0.0100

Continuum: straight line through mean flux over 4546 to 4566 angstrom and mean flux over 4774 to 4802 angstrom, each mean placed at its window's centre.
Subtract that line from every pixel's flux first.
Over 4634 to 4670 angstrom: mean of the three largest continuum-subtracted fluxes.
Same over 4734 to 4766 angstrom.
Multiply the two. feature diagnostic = 0.5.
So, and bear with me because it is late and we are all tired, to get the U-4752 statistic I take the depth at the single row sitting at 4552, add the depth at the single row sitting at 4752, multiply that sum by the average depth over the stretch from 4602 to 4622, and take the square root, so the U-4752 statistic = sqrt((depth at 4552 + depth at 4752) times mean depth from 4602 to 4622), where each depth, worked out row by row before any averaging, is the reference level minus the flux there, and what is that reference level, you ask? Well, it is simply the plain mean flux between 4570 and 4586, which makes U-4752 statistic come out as 1.6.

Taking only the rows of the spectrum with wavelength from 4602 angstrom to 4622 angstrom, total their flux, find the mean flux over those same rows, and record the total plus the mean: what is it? 142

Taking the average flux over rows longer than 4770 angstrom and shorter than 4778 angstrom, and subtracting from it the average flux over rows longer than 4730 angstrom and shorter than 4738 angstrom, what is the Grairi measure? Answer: 1.4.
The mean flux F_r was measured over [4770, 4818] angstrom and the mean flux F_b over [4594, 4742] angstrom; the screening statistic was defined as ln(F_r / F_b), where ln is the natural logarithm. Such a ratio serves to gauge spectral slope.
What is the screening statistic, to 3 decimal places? 0.061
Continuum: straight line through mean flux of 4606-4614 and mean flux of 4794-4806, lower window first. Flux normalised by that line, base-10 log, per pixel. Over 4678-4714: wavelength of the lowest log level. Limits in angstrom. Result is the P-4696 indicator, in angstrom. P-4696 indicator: 4680 angstrom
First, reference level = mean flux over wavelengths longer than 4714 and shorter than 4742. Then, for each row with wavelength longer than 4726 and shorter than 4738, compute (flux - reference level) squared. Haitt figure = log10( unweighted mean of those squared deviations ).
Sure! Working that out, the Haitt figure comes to 0.3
